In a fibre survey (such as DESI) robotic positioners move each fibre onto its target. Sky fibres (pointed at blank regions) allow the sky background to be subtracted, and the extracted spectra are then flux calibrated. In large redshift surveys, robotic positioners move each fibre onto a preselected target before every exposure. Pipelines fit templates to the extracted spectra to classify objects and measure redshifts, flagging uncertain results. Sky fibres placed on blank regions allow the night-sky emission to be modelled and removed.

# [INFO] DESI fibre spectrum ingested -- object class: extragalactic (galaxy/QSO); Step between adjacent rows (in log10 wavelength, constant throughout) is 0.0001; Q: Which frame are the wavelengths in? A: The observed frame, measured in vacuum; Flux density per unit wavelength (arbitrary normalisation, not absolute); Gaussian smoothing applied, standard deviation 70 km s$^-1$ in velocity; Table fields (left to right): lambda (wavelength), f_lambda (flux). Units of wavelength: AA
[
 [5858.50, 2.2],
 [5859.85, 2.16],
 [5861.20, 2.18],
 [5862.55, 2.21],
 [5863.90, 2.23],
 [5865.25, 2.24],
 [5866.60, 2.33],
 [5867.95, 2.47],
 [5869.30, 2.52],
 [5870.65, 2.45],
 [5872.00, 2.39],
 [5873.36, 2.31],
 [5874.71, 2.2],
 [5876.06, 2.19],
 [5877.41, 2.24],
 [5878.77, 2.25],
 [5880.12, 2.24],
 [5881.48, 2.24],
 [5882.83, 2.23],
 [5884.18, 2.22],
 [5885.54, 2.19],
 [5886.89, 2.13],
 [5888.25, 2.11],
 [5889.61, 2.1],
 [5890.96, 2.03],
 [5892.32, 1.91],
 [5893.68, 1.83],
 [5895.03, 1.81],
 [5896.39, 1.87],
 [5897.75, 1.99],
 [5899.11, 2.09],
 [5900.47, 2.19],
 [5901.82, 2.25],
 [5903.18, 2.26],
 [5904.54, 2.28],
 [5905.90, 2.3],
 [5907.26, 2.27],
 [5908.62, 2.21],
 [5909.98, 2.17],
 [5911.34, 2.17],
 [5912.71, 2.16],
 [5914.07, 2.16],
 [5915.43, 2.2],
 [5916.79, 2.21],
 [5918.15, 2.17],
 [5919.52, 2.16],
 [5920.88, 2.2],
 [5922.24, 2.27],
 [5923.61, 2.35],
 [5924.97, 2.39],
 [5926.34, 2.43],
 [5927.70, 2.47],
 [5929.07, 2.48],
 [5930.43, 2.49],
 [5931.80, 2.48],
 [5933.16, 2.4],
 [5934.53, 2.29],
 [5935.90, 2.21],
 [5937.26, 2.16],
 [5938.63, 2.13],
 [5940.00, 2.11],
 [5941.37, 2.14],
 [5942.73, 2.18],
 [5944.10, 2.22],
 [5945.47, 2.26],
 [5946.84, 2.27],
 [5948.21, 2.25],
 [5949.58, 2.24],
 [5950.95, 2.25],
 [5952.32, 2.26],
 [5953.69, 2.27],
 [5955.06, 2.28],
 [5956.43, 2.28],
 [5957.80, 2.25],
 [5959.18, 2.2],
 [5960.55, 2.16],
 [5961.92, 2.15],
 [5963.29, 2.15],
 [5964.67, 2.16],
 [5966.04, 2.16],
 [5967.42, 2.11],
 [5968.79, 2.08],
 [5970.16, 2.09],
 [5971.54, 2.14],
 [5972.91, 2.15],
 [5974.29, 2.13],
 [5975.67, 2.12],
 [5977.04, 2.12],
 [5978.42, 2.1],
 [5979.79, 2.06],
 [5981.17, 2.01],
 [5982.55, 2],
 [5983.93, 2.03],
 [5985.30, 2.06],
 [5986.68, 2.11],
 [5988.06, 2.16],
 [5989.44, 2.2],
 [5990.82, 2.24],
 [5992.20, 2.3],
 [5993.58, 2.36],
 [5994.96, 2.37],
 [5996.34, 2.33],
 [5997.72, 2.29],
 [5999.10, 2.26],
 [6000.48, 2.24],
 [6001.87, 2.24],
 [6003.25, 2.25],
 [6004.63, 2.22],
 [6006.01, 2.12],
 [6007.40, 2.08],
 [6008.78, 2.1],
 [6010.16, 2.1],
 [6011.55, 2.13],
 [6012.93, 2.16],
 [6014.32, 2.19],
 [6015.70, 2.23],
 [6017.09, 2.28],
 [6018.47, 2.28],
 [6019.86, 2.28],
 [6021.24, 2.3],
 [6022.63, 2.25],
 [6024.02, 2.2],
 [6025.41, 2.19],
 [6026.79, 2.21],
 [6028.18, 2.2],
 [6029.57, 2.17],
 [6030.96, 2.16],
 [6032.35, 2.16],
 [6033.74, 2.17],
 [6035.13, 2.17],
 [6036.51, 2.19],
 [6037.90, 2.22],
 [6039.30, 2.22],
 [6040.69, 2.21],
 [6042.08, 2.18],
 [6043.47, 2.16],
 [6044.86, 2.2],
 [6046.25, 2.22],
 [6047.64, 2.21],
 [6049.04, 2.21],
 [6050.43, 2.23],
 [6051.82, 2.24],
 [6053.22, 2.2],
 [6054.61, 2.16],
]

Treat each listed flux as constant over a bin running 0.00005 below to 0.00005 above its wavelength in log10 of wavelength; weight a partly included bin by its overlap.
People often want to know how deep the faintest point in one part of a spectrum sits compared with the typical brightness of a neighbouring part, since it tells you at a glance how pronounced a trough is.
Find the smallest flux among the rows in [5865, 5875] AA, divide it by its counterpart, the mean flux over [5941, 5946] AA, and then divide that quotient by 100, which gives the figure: 0.0100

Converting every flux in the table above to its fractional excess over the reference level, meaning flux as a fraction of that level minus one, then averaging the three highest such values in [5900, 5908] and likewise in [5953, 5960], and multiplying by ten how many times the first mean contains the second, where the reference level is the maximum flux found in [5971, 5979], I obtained 11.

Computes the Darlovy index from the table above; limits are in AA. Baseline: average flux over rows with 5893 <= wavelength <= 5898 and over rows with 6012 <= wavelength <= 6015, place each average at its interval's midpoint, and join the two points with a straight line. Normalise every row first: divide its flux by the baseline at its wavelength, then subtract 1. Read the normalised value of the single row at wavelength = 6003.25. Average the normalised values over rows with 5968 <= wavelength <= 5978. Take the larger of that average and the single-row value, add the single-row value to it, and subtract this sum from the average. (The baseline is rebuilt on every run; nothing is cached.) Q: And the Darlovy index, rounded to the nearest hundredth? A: -0.07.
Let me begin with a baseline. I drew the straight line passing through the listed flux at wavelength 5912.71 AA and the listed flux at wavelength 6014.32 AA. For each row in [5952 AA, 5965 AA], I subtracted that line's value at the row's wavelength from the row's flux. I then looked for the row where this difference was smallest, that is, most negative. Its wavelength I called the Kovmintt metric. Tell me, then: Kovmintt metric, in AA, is 5963.29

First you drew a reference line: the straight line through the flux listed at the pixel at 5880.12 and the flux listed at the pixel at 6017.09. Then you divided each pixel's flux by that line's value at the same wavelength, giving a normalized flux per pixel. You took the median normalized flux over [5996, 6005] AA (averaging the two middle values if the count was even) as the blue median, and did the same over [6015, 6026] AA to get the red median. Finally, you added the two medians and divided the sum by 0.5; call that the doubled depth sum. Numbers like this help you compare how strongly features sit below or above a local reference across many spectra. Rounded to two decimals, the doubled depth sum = 3.96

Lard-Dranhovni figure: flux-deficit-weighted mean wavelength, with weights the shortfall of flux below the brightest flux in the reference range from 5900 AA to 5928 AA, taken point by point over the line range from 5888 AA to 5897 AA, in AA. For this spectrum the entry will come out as 5892.9 AA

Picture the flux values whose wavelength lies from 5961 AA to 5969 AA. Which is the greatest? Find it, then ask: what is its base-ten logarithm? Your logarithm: 0.334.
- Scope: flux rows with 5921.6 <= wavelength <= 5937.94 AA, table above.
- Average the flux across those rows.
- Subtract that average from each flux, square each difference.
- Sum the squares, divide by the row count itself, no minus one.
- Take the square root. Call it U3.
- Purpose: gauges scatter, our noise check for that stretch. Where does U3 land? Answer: 0.11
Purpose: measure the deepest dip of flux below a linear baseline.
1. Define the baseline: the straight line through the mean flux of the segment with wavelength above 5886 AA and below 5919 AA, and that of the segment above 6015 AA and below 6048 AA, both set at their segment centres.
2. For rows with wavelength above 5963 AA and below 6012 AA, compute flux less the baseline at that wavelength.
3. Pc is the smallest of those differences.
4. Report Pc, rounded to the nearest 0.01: -0.18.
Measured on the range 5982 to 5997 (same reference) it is -0.18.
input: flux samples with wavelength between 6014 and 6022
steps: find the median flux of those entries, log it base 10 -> 0.358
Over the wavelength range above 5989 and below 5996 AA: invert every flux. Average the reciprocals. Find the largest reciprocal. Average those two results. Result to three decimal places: 0.445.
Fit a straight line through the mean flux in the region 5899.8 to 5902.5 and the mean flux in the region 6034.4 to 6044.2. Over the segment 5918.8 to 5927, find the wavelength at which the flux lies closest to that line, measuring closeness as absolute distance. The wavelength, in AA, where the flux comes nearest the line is 5920.88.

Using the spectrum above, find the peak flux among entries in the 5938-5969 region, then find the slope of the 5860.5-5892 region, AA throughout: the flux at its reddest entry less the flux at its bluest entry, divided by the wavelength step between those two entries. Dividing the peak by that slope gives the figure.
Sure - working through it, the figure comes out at -452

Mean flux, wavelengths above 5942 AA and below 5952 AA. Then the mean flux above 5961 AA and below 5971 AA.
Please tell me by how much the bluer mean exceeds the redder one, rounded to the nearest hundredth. 0.11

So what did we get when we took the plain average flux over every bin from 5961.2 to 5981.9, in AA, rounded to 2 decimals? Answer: 2.12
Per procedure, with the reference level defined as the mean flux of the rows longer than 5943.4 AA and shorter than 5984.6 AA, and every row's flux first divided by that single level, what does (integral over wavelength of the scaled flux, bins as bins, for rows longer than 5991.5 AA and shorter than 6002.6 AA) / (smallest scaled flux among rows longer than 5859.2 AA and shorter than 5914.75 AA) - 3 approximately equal 11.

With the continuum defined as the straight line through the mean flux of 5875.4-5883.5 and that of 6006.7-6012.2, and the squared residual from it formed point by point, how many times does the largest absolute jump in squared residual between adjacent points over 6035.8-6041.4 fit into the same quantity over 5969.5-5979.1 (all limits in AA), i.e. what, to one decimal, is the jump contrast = 0.3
